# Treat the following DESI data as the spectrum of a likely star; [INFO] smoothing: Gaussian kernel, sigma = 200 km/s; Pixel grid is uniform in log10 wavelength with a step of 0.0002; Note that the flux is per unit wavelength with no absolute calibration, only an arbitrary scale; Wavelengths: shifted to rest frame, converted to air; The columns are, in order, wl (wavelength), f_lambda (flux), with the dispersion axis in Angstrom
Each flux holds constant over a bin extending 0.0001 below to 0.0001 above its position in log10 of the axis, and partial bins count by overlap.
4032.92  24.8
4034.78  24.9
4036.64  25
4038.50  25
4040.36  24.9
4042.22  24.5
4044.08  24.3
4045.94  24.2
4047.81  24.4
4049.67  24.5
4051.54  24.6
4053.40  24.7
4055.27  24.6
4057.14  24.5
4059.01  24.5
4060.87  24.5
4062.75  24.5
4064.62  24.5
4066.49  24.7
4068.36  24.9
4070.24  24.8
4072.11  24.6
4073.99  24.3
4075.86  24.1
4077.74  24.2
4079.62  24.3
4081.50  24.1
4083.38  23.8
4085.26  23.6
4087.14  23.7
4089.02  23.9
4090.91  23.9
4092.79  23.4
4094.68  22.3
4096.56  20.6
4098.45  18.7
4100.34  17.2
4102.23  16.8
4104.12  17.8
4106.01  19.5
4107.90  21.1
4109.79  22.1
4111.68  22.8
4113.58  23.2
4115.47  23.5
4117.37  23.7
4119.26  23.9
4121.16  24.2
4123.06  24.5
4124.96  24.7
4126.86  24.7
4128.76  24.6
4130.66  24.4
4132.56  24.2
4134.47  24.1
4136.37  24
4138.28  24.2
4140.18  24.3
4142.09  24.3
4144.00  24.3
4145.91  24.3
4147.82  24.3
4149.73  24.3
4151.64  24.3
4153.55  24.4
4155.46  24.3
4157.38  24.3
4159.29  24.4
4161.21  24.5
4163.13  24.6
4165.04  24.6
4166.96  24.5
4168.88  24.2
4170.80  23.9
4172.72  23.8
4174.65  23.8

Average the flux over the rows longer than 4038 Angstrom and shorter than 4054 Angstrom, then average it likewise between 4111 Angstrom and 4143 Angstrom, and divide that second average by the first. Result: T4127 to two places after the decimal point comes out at 0.98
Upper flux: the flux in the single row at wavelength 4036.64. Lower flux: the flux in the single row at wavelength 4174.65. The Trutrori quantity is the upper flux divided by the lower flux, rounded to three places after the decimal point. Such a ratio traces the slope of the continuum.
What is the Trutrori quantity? 1.050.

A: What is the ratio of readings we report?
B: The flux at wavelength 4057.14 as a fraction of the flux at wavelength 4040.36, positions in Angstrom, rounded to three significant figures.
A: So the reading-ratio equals 0.984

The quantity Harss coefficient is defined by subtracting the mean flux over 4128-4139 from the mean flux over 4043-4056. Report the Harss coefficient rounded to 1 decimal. 0.2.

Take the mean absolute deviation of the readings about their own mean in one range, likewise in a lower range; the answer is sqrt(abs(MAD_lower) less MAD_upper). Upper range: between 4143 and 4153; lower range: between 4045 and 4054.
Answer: 0.38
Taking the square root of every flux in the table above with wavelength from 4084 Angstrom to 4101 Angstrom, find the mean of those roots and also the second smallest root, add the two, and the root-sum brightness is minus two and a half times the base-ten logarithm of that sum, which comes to -2.39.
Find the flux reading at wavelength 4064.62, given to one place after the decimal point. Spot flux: 24.5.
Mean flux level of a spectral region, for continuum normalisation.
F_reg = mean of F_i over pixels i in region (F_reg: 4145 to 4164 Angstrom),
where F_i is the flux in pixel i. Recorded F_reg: 24.4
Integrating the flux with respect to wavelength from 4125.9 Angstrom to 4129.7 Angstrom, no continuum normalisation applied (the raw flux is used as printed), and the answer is 93.7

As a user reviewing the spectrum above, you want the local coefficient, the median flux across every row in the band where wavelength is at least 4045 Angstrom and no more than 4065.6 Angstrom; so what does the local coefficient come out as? 24.5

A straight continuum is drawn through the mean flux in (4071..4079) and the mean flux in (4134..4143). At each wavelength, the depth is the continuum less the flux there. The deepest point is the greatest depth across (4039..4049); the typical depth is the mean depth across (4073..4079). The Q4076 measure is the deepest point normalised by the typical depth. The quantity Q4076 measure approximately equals 2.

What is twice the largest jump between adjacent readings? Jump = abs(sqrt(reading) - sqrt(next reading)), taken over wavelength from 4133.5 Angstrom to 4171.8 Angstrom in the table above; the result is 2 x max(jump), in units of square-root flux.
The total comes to 0.06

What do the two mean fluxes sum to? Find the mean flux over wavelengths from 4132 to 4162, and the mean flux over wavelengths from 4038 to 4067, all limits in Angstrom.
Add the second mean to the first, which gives 48.8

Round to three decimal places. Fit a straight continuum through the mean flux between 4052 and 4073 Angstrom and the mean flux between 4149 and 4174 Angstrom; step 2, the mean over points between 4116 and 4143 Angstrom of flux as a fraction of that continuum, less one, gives -0.006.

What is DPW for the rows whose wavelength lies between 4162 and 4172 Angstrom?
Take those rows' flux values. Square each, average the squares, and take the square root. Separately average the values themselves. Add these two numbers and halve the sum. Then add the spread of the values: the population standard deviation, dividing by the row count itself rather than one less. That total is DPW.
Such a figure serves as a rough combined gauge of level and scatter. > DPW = 24.6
